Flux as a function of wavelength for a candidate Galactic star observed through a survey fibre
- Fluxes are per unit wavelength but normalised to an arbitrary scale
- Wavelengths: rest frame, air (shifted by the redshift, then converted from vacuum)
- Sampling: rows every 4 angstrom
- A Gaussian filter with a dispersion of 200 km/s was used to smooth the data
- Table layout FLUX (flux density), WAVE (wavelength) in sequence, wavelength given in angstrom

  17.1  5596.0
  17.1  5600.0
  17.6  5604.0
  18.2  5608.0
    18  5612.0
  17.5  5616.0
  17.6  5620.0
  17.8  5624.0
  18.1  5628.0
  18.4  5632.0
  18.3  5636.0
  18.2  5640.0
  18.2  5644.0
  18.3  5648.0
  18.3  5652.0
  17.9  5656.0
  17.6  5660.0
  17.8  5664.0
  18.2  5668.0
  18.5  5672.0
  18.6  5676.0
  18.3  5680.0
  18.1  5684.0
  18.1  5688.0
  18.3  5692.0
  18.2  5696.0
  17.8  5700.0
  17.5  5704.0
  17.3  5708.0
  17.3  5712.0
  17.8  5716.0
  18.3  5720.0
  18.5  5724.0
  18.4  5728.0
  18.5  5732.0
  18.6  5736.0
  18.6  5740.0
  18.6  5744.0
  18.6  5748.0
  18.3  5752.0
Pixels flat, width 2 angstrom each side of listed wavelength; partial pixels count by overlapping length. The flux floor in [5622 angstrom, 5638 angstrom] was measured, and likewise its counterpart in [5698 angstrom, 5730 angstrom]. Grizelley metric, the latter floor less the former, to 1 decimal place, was -0.5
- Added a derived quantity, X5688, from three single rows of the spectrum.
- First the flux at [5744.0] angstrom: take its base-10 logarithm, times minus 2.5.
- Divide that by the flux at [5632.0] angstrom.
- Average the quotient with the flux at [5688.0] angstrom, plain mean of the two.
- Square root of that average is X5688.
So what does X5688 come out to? 2.99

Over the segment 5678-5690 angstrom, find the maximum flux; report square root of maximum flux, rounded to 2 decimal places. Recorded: 4.28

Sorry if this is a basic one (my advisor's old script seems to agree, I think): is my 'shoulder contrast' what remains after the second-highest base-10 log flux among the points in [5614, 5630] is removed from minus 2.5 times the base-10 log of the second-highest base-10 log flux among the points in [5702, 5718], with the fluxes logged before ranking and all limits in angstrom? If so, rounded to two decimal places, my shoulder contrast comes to -1.49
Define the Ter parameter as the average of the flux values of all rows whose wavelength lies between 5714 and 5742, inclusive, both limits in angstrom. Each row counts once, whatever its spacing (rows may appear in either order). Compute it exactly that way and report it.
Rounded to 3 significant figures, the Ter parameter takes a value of 18.4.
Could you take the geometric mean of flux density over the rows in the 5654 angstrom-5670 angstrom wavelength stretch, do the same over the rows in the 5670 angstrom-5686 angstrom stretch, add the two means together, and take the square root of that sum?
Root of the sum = 6.02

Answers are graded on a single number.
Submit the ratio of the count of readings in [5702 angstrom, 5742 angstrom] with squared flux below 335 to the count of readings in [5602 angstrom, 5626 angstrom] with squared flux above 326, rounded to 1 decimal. 5.0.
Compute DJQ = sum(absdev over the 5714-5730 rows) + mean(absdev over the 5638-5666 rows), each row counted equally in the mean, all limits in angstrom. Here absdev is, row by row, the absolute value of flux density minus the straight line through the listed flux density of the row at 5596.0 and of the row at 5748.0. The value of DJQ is 1.1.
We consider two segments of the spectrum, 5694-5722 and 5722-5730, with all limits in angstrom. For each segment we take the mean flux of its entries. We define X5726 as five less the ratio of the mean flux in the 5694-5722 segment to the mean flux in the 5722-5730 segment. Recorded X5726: 4.04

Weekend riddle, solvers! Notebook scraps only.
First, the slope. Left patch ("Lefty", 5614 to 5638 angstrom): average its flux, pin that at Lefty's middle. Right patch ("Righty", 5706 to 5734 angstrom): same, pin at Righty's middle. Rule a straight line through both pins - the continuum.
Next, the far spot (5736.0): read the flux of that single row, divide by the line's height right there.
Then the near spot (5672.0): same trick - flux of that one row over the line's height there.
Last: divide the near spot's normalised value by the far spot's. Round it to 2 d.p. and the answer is 1.00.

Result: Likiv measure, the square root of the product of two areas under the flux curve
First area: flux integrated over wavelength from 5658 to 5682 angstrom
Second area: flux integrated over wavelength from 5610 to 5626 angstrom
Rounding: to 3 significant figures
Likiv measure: 352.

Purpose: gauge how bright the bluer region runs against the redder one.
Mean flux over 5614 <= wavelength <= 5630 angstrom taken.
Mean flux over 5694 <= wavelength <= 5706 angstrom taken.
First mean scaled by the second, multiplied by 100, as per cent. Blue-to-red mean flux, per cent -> 100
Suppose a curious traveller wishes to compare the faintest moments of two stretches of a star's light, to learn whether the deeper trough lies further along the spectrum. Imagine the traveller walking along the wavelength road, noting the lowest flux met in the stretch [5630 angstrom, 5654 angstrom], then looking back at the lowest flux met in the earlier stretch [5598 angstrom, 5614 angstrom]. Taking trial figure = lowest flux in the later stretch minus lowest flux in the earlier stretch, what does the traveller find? 1.1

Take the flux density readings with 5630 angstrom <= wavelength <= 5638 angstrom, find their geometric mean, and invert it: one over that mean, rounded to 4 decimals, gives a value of 0.0545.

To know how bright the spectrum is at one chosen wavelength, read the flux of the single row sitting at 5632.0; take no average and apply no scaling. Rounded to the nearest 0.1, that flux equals 18.4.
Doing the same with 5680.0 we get 18.3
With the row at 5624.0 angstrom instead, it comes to 17.8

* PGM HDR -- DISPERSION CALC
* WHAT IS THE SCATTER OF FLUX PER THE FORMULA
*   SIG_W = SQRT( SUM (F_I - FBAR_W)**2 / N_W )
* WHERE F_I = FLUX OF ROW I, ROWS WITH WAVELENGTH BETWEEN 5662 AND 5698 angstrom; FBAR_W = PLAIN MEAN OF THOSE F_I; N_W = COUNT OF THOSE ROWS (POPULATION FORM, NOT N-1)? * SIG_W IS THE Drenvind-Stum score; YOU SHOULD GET 0.22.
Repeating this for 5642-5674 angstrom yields 0.28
